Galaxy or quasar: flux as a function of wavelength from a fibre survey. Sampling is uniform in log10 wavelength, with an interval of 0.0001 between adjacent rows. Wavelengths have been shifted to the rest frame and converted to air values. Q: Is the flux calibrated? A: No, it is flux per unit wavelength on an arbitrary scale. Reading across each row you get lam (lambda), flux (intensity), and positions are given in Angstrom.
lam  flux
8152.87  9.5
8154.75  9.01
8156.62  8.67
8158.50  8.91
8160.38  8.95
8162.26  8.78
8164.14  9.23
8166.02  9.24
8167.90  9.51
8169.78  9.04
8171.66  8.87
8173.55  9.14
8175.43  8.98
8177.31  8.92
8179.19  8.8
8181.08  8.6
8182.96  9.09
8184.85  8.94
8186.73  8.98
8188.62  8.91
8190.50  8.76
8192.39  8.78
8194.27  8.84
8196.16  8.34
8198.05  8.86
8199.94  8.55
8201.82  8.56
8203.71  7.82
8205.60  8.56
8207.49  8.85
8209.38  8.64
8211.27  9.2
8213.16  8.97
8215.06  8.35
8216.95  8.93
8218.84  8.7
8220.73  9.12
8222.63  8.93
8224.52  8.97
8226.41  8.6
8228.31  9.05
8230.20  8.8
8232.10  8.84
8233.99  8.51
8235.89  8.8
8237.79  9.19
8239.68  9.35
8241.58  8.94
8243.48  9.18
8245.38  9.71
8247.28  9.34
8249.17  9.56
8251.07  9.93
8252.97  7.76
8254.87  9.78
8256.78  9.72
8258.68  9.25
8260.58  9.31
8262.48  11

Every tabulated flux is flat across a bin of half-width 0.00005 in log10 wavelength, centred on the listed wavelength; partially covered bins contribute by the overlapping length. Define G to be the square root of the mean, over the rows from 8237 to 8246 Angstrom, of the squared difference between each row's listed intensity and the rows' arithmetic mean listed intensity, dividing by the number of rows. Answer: 0.25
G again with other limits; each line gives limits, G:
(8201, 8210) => 0.35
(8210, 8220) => 0.29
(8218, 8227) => 0.19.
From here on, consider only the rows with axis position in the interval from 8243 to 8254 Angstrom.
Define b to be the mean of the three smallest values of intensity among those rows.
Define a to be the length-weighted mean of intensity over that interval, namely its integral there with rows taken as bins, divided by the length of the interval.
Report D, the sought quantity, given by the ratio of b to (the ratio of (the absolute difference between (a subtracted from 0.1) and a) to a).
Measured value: 4.40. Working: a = 9.26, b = 8.76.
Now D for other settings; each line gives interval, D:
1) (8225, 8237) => 4.34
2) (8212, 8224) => 4.35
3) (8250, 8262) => 4.41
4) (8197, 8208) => 4.18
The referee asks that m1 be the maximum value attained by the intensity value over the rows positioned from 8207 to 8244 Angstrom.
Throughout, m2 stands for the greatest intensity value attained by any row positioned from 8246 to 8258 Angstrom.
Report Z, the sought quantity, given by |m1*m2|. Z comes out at 92.8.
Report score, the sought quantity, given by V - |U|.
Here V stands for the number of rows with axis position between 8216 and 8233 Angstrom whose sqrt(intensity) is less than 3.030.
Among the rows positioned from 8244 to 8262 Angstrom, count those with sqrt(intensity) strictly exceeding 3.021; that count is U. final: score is 1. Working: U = 8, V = 9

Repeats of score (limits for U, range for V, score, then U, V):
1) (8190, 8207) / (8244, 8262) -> 1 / 0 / 1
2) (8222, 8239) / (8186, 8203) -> 8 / 1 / 9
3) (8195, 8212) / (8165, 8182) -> 6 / 1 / 7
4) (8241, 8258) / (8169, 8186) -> 2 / 7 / 9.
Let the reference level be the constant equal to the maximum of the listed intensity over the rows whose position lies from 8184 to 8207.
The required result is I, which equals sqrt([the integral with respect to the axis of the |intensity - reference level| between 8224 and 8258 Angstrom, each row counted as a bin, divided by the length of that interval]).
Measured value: 0.65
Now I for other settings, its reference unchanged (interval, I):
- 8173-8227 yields 0.49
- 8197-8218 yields 0.60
